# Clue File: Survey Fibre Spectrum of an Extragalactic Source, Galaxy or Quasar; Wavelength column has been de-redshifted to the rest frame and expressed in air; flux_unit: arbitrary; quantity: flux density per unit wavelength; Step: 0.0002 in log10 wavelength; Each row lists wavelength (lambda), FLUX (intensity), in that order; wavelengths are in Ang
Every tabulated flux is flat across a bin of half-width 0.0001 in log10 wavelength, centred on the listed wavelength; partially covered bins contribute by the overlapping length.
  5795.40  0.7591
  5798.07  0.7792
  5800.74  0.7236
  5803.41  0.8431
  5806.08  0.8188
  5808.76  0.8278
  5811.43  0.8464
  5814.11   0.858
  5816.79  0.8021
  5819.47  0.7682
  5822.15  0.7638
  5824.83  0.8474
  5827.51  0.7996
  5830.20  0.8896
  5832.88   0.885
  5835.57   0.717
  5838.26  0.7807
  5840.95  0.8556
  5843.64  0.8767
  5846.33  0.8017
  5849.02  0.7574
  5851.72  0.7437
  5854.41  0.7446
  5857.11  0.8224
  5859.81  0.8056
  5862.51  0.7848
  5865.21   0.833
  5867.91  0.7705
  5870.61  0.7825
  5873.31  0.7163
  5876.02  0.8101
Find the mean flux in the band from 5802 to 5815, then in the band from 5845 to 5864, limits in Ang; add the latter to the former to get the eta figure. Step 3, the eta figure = 1.62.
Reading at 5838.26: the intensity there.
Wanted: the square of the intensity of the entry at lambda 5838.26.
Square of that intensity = 0.61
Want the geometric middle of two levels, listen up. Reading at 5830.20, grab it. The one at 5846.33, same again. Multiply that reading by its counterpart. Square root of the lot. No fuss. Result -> 0.845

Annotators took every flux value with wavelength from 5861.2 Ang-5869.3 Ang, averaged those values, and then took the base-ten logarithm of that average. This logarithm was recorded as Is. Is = -0.099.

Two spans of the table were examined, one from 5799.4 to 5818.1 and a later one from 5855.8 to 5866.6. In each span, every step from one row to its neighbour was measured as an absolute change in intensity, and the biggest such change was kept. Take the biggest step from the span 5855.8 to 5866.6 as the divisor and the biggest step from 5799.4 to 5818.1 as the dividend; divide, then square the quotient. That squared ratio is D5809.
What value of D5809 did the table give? 6.1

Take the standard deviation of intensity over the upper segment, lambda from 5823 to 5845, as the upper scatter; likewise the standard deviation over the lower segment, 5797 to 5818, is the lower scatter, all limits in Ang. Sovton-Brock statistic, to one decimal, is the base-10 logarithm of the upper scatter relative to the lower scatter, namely 0.1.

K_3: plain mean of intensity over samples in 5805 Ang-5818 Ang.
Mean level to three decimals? 0.831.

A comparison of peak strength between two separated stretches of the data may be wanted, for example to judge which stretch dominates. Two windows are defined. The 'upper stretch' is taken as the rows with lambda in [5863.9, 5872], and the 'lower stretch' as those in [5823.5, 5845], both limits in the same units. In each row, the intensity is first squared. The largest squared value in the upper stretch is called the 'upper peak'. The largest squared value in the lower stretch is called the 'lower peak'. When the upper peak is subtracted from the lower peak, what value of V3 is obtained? 0.10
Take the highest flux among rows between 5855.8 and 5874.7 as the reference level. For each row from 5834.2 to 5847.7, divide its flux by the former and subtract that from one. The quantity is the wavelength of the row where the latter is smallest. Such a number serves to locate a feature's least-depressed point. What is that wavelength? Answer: 5843.64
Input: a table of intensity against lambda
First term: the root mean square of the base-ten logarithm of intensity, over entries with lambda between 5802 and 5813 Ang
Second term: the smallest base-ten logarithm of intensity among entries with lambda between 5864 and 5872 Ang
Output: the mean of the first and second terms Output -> -0.017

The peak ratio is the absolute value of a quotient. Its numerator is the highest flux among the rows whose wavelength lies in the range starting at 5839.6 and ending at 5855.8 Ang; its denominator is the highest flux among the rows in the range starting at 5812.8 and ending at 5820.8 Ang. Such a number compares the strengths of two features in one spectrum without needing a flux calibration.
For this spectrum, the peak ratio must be 1.02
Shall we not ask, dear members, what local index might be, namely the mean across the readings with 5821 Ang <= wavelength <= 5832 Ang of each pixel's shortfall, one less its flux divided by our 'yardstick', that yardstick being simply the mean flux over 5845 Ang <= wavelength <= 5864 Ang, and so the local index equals -0.06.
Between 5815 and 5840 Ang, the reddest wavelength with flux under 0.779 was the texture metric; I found 5835.57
